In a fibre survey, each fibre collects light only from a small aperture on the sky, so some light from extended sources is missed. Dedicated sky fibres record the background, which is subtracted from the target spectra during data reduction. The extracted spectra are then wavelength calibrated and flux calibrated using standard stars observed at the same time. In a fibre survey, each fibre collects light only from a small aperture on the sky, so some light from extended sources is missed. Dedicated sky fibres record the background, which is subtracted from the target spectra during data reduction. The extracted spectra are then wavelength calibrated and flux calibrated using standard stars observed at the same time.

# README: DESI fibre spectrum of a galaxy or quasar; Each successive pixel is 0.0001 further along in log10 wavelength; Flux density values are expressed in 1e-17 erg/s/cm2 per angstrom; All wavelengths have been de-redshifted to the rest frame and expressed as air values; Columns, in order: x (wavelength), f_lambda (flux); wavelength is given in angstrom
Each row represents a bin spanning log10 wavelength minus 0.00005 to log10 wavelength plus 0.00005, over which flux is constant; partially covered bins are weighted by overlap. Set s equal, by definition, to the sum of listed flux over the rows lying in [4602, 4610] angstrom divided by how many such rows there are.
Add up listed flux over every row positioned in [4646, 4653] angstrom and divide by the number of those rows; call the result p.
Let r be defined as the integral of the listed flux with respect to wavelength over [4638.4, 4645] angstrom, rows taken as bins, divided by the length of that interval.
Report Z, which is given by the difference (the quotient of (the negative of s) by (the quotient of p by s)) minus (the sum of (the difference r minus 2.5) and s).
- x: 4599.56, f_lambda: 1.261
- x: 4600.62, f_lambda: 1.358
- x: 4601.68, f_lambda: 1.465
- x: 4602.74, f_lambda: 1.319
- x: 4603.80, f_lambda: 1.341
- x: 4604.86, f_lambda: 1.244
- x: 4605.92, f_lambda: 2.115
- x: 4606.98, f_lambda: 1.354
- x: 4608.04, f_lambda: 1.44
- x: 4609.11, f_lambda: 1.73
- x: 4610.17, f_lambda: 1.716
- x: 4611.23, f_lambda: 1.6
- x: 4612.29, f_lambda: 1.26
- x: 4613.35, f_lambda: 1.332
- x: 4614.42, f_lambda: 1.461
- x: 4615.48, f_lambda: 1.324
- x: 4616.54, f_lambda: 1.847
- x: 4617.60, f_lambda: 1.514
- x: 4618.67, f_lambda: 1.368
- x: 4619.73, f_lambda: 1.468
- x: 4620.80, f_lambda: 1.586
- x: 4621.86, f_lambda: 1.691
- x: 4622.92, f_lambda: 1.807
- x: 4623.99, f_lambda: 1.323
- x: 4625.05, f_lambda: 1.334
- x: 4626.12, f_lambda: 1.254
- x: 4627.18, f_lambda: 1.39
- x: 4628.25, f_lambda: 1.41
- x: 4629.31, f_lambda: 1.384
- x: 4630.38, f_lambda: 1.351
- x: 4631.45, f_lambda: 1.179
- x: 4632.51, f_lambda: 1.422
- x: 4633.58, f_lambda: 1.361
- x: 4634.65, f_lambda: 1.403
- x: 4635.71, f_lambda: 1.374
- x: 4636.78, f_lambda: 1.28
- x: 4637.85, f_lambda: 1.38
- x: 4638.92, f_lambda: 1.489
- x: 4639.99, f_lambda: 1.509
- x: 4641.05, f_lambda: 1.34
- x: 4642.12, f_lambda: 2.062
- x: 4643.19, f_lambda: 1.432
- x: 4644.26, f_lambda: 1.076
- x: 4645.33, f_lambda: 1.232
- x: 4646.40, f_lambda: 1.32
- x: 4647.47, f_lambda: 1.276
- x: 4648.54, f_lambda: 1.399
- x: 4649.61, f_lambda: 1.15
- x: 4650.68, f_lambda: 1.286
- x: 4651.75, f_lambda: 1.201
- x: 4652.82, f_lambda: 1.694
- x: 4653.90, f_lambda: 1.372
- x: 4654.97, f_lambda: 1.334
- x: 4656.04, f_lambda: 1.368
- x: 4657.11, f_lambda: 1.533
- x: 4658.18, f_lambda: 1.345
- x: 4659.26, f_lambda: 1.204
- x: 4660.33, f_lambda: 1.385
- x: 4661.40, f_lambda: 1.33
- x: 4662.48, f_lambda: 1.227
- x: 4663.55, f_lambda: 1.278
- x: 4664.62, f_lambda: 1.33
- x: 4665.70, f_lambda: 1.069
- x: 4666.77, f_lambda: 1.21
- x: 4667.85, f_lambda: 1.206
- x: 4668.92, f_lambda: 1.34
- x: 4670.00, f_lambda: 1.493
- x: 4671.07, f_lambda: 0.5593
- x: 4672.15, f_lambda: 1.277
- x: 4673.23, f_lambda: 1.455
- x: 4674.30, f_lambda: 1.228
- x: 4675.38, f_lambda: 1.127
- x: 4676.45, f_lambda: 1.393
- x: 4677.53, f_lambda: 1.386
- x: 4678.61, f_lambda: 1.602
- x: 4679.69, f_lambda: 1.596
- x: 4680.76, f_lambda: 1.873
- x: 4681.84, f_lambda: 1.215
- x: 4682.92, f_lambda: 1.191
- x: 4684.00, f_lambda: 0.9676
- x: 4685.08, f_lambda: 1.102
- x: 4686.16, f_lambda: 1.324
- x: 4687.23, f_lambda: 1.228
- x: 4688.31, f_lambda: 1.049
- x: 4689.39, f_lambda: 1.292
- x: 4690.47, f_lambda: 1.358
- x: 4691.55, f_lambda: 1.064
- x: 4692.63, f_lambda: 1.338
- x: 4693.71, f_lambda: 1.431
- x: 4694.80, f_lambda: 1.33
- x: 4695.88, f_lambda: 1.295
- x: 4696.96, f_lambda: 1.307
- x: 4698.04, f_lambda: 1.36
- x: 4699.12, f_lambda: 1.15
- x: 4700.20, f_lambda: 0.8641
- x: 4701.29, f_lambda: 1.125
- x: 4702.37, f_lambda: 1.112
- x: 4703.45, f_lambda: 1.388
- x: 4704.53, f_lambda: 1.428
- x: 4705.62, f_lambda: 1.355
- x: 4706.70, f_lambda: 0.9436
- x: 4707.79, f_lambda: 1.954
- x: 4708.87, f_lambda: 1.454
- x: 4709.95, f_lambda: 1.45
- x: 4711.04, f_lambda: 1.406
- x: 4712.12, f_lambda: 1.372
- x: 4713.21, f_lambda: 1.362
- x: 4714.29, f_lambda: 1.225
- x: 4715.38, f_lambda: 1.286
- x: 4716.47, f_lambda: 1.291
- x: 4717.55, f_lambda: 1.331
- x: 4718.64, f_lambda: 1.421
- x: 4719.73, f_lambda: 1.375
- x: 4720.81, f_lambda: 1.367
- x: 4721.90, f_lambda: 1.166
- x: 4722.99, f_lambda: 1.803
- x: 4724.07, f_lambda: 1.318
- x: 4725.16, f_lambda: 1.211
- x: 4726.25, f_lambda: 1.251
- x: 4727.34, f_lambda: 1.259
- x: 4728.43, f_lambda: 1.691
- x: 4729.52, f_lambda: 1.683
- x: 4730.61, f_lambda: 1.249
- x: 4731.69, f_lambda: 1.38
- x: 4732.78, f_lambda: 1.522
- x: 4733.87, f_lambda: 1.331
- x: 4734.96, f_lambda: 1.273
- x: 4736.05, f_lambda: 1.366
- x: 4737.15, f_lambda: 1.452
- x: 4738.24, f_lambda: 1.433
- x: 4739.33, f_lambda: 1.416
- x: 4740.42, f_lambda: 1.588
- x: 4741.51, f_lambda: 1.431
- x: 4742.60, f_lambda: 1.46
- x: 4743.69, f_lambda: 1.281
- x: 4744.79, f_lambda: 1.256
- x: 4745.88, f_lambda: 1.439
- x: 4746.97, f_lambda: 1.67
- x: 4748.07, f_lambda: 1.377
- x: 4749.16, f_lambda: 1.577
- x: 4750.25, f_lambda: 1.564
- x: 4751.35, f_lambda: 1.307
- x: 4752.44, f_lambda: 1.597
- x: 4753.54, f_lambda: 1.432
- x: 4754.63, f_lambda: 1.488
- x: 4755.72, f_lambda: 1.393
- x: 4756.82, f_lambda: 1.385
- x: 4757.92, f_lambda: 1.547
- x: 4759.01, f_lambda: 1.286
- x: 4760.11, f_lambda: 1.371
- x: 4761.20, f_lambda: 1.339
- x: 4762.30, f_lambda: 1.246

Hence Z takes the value -2.2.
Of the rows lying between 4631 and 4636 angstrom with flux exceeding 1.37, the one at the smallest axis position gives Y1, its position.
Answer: 4632.51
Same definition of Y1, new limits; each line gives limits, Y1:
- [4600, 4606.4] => 4601.68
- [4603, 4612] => 4605.92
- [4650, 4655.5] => 4652.82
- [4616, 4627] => 4616.54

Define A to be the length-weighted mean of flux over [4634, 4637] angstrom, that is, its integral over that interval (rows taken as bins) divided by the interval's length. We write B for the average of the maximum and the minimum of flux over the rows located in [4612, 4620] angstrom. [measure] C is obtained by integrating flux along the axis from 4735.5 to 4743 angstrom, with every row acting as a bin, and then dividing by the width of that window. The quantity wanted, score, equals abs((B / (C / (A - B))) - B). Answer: 1.76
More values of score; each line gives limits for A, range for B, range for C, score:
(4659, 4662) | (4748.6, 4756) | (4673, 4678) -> 1.60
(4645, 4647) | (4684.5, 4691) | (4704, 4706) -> 1.14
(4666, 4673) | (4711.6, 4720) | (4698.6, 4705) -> 1.47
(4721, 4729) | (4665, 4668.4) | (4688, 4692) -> 0.91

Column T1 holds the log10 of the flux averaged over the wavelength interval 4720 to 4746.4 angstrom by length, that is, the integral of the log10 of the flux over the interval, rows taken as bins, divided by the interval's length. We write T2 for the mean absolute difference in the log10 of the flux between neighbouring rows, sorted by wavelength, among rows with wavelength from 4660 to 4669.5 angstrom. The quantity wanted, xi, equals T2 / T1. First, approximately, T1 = 0.144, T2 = 0.04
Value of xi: 0.25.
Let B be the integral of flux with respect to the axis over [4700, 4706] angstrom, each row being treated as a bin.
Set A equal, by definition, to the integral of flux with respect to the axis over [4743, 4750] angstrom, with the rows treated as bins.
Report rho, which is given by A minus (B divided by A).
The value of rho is 9.3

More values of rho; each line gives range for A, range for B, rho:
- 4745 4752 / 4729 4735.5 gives 9.5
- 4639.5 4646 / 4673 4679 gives 8.5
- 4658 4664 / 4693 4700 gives 6.6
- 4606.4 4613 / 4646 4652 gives 9.2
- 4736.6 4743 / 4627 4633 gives 8.5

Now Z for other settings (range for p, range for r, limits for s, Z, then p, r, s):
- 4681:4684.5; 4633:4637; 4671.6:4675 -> -1.7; 1.12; 1.36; 1.32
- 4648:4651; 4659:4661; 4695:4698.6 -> -1.5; 1.28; 1.31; 1.32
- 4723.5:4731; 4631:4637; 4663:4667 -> -1.1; 1.38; 1.34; 1.22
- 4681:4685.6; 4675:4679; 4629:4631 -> -1.9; 1.12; 1.38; 1.37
